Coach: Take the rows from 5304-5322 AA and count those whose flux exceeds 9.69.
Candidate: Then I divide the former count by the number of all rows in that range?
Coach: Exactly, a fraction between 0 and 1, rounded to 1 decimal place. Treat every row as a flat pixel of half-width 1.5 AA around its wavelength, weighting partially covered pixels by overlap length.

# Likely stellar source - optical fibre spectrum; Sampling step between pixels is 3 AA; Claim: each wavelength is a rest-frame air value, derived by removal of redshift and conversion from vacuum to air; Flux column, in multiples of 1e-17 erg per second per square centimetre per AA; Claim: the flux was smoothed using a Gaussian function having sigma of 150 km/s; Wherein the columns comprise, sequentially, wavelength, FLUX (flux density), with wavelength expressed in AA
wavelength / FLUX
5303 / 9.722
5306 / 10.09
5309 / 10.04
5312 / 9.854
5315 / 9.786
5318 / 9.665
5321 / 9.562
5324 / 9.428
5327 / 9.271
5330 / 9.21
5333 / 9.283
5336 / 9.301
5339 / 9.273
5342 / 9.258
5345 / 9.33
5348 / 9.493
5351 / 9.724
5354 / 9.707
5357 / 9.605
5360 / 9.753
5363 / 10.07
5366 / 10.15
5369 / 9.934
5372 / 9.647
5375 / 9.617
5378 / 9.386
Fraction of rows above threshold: 0.7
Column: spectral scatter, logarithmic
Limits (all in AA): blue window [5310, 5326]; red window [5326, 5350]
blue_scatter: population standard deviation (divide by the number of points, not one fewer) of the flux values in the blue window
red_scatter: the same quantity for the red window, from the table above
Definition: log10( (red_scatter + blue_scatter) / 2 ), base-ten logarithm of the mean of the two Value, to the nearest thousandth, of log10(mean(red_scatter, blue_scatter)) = -0.936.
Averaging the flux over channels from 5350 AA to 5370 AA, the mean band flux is 9.85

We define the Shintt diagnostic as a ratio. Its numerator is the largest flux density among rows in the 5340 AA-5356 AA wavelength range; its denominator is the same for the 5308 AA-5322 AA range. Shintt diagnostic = 0.97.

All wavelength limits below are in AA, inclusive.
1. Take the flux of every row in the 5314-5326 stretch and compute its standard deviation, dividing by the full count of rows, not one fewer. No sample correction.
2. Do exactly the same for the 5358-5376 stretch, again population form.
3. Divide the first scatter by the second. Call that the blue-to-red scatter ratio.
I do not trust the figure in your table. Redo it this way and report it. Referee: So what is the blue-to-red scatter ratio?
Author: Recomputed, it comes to 0.65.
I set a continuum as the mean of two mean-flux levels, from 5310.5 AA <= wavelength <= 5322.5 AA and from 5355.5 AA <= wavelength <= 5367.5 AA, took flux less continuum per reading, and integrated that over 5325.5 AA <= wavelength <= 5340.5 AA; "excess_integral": -8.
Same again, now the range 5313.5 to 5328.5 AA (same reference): -4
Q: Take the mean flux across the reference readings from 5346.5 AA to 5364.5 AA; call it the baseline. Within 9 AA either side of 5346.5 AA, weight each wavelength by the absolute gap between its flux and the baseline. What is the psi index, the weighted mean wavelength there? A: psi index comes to 5342.9 AA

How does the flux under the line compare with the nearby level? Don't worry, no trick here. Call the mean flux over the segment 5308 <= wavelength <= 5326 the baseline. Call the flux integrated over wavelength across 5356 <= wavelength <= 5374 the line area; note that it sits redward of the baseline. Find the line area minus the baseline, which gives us 168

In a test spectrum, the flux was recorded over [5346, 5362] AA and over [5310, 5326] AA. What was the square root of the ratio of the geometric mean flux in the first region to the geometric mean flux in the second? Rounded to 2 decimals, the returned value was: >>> 1.00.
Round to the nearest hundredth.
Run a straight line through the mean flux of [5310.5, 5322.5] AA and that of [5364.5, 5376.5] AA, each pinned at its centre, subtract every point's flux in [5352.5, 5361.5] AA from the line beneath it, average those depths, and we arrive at 0.12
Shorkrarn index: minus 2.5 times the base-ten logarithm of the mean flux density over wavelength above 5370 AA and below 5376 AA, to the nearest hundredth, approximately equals -2.46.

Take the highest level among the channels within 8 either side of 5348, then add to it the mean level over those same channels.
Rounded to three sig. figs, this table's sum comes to 19.2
